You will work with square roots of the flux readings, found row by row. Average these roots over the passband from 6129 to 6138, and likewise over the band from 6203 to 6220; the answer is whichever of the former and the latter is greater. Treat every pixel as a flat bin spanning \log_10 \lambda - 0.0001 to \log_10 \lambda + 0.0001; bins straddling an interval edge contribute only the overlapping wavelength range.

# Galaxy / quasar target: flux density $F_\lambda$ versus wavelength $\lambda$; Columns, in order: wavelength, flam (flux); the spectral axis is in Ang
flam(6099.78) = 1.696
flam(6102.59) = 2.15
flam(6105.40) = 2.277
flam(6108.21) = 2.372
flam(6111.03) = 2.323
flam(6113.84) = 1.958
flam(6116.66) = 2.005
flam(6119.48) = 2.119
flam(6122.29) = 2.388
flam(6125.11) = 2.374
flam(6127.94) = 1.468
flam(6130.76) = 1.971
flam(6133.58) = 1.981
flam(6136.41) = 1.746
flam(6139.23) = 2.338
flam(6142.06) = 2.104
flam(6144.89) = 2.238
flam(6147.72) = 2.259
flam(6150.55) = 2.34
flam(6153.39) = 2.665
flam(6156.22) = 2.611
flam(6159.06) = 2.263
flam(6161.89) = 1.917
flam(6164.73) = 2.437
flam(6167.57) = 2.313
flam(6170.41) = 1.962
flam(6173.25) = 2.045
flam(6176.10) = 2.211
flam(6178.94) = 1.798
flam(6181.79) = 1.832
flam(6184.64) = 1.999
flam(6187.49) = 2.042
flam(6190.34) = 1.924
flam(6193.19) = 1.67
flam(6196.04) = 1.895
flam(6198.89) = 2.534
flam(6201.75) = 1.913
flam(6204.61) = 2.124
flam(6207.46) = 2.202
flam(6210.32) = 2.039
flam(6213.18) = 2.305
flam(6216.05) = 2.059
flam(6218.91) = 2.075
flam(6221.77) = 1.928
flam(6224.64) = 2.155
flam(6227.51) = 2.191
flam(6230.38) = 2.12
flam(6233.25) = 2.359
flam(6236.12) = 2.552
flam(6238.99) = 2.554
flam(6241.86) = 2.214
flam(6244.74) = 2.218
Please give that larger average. 1.460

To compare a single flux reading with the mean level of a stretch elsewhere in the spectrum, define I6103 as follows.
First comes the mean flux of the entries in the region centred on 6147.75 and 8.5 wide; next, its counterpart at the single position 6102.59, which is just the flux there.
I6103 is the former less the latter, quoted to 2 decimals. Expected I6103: 0.13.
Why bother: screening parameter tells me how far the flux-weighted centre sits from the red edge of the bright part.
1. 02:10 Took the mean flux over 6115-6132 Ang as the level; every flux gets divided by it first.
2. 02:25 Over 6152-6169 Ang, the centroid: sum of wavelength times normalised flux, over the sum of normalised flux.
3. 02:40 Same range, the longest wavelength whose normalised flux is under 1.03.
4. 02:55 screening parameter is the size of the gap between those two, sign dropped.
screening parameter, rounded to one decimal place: 1.7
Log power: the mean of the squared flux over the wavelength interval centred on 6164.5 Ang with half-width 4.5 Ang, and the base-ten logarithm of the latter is 0.70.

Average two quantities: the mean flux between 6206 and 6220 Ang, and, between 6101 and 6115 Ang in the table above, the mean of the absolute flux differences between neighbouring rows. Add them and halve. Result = 1.15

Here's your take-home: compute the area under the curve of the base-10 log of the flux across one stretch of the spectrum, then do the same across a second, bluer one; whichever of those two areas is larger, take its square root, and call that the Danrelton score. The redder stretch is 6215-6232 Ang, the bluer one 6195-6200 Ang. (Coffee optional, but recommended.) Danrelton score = 2.3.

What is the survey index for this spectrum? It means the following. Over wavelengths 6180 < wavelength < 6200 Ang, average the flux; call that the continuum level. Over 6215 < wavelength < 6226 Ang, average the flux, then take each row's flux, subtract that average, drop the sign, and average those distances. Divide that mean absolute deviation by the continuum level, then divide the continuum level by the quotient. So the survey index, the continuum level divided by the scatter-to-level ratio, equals 62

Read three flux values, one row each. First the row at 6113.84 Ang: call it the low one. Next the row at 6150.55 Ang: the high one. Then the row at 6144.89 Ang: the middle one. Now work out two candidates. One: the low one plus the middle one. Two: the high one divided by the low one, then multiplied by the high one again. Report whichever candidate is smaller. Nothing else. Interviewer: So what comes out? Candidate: 2.8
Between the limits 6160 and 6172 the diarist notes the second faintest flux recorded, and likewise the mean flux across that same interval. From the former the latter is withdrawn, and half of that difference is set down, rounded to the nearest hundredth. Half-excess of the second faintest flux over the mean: -0.10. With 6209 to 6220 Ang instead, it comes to -0.03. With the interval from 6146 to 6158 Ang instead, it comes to -0.06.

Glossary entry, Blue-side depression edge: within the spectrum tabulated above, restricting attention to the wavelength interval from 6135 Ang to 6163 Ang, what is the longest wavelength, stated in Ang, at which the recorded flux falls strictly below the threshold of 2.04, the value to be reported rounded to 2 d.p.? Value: 6161.89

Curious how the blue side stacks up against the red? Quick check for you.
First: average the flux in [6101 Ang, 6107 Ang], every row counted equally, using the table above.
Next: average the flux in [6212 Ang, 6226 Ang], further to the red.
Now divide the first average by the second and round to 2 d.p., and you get 1.05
